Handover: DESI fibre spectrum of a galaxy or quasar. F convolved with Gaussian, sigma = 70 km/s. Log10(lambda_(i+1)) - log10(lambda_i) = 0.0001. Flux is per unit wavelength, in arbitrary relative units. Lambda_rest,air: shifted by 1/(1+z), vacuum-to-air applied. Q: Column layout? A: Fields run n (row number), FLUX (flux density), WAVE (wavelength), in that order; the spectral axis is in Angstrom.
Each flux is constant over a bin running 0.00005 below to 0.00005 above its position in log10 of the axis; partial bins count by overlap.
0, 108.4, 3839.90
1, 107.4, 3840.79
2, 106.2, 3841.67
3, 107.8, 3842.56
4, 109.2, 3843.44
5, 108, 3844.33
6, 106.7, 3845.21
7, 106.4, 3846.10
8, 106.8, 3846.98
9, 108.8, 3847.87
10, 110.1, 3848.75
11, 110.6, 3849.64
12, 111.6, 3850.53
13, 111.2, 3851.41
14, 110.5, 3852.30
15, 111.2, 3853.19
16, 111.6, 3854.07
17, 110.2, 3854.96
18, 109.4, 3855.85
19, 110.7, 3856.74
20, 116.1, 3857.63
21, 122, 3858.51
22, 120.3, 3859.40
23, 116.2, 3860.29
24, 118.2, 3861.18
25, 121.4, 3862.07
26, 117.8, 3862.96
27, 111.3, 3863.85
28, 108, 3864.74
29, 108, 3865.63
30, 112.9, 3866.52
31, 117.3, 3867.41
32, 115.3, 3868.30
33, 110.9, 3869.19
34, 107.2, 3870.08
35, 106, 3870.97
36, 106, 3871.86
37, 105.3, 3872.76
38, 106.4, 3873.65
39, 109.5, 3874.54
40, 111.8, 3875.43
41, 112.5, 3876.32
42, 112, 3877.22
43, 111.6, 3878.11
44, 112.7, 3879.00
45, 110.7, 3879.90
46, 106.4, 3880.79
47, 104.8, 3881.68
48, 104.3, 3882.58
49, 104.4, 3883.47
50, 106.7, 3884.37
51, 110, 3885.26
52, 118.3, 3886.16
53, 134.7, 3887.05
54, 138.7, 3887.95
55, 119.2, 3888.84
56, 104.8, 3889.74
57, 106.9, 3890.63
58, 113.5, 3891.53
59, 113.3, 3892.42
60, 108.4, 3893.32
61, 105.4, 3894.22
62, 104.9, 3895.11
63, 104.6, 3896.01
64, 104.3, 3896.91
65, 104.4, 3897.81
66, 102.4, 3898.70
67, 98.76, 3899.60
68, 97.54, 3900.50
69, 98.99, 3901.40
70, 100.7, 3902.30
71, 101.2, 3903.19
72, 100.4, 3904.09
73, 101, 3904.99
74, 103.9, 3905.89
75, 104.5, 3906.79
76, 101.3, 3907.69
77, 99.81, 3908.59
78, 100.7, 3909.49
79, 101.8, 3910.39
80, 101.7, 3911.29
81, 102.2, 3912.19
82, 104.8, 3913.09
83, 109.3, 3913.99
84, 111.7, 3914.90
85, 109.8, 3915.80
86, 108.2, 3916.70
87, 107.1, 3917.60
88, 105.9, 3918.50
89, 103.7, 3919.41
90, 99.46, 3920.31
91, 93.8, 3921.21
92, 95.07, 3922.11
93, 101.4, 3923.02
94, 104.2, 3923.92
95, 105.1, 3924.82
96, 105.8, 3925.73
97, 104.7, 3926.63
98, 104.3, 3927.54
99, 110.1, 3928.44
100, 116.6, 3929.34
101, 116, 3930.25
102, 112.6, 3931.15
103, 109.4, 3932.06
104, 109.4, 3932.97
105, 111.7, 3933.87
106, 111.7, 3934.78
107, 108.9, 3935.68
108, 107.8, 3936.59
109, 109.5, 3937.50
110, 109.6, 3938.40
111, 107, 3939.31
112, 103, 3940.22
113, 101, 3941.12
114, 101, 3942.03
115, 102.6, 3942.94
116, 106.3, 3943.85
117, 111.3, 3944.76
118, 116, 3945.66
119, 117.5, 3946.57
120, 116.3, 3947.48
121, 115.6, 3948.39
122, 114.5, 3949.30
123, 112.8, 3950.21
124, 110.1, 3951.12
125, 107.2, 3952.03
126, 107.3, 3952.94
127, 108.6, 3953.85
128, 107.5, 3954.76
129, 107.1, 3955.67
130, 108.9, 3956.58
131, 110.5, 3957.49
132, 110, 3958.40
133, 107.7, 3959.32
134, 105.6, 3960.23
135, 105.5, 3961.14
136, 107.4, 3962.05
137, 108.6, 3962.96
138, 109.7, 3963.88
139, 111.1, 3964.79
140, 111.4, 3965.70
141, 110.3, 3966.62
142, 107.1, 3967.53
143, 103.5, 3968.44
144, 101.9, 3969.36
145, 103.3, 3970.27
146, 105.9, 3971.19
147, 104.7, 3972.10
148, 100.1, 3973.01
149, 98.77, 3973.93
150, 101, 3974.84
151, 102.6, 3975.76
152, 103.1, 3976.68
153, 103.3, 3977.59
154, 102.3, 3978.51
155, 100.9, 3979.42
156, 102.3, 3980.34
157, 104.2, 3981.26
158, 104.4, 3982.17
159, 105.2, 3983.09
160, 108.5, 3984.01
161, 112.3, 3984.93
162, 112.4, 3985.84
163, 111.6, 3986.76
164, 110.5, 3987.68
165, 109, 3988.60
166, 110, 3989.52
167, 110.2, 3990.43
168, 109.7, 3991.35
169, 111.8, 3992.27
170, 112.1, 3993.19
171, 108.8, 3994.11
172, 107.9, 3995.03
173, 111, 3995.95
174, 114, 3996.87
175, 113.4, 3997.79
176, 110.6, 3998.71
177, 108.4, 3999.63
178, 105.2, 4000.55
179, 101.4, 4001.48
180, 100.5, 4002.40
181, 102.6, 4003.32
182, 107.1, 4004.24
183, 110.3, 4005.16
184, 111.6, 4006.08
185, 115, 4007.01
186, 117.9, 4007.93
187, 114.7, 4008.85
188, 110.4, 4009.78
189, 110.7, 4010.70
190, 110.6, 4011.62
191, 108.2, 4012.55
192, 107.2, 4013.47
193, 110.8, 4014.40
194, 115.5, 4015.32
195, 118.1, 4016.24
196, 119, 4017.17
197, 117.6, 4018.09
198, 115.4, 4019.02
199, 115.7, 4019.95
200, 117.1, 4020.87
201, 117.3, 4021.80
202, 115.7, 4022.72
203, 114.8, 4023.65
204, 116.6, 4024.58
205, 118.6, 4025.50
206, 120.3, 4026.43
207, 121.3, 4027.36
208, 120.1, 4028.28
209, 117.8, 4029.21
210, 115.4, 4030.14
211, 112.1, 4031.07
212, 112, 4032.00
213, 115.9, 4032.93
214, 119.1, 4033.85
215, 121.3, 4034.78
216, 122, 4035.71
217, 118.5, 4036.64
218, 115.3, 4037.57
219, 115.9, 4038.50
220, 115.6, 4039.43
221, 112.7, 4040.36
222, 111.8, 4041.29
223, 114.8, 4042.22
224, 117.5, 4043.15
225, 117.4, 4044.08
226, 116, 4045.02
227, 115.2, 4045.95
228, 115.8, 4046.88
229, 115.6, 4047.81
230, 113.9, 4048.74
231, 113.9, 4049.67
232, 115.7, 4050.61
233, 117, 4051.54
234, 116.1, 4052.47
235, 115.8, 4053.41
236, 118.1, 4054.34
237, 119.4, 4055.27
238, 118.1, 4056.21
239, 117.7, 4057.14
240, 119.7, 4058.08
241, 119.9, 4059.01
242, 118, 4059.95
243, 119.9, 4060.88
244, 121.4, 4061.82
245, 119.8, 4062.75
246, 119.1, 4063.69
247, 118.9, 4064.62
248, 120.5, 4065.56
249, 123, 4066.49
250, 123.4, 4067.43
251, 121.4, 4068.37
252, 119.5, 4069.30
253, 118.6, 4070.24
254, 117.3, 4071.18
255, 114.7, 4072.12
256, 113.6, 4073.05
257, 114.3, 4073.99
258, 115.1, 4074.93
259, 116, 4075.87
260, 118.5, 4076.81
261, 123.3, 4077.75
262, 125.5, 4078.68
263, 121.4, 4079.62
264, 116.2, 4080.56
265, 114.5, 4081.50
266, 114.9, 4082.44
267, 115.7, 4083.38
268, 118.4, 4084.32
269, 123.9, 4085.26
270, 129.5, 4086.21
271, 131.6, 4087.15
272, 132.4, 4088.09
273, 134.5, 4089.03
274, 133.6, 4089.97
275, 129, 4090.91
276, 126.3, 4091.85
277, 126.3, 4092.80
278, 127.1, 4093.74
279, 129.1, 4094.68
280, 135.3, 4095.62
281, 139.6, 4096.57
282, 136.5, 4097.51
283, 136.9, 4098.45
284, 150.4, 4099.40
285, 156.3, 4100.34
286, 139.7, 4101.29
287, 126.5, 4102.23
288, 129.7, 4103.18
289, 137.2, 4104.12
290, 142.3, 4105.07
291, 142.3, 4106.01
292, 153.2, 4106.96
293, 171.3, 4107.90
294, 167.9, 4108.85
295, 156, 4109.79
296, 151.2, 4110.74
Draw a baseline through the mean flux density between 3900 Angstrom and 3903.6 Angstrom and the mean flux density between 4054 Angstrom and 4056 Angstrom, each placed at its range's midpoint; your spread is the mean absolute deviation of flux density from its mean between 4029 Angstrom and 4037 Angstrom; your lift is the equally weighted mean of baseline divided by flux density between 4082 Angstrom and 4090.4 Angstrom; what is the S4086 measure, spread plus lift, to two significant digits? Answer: 3.9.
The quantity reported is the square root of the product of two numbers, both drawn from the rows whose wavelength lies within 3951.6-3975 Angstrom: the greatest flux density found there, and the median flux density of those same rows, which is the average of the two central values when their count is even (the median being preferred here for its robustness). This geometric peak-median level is 109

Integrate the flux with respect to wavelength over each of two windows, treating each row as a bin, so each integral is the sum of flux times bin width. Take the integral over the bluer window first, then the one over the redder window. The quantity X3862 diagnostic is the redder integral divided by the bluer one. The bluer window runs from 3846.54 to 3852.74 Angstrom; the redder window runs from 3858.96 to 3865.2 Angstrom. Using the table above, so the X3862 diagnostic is 1.06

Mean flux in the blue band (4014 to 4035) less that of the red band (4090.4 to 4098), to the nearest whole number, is -14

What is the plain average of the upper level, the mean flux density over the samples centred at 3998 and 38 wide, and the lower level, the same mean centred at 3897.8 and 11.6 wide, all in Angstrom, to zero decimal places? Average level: 106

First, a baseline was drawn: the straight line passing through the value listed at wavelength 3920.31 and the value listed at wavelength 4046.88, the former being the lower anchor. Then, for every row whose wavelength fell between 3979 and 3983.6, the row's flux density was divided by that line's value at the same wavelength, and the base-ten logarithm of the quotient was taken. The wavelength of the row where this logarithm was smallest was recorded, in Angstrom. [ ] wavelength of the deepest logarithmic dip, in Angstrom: 3979.42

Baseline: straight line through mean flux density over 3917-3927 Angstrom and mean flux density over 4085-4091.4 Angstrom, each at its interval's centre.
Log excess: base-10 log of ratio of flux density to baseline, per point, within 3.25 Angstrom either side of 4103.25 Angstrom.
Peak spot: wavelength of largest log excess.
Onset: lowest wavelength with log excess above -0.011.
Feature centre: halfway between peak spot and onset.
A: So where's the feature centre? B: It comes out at 4100.3 Angstrom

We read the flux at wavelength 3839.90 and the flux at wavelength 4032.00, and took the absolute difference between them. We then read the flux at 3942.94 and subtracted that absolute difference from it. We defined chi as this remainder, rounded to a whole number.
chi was 99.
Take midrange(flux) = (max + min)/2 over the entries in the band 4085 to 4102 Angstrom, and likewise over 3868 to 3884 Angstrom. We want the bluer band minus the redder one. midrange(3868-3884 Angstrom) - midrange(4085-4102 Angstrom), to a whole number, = -30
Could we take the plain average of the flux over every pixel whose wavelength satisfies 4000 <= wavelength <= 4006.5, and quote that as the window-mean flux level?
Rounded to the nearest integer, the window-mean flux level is 106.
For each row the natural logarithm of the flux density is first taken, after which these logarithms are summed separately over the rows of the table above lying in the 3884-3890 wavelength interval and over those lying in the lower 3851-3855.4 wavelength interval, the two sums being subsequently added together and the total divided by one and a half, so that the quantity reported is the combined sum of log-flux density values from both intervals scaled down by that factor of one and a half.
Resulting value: 38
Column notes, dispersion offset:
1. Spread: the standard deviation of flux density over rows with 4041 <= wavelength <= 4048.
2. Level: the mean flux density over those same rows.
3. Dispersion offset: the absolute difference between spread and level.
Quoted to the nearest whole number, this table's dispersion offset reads 114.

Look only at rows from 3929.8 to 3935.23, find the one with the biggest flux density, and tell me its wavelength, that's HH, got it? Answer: 3930.25 Angstrom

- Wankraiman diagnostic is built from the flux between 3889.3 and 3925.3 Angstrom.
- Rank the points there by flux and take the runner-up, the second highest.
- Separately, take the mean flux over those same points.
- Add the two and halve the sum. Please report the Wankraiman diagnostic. 108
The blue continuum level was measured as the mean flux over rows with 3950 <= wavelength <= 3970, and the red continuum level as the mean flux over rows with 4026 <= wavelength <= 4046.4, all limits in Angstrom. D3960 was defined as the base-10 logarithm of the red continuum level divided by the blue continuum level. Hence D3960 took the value 0.033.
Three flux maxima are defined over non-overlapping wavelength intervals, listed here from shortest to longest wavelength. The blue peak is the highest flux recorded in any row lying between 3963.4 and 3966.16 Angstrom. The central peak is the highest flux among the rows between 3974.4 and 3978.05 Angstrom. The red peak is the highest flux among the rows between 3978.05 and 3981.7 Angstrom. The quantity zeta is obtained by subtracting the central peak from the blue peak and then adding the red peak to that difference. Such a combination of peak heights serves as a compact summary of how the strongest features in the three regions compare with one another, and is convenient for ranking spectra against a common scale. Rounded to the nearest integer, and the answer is 112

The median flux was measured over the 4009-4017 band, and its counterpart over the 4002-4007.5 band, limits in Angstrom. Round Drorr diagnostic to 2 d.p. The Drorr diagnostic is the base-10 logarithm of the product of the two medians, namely 4.08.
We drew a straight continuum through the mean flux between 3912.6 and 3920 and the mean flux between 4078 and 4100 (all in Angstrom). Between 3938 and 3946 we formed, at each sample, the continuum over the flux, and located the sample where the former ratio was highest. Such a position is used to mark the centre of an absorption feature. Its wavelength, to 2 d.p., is 3942.03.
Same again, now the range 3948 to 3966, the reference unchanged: 3961.14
